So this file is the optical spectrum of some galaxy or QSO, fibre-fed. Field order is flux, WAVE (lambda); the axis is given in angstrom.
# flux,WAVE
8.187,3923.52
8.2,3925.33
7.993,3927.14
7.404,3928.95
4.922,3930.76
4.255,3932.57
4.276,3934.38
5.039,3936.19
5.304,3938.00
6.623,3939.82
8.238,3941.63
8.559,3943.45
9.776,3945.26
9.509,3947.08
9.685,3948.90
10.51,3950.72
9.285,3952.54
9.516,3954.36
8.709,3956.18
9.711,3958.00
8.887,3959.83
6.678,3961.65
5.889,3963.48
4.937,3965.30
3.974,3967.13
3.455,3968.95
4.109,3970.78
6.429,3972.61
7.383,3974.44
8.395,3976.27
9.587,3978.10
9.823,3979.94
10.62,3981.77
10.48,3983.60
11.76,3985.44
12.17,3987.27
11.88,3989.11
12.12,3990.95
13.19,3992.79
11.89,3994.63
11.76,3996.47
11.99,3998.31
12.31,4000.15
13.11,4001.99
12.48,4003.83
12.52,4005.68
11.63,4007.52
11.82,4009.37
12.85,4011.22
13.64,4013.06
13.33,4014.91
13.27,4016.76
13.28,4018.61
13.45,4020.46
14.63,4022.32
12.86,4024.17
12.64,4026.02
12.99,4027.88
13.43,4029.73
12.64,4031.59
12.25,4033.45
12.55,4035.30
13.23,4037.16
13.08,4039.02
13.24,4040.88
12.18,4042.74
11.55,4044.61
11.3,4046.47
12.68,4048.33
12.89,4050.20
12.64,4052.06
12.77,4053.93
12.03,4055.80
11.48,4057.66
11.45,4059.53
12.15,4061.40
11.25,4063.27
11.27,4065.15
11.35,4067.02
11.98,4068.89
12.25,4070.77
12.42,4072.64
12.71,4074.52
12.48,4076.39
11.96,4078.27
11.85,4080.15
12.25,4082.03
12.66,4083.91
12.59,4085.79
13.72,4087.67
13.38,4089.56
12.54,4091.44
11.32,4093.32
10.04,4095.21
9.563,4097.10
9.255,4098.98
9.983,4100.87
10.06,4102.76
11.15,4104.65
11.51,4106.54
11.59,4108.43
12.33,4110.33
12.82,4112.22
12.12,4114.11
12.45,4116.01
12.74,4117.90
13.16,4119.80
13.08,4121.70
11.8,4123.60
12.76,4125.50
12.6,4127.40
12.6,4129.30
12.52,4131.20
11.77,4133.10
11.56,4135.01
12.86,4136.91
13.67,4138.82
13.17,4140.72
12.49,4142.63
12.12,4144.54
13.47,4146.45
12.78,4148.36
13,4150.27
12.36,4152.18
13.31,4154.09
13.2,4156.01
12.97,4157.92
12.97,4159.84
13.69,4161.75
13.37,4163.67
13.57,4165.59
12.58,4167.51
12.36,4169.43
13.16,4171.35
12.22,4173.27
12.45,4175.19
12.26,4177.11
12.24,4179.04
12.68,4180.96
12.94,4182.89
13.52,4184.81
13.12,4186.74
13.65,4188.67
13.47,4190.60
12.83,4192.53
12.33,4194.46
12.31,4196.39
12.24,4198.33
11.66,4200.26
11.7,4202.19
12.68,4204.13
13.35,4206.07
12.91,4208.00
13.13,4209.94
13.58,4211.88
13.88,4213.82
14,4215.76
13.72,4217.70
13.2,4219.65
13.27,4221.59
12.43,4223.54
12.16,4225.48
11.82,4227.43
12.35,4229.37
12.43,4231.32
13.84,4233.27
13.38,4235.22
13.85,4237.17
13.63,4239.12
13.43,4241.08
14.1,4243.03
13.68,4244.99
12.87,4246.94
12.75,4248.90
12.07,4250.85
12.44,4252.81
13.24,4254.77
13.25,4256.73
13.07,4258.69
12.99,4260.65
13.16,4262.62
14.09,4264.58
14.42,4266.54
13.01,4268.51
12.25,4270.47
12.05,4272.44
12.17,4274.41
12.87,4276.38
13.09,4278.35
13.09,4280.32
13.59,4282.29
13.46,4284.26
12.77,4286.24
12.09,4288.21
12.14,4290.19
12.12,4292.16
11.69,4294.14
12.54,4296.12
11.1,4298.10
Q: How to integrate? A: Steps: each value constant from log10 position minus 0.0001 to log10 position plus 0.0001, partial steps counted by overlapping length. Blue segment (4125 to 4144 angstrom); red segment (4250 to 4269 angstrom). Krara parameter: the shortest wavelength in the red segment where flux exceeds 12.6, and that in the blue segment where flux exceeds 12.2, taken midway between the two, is 4190.1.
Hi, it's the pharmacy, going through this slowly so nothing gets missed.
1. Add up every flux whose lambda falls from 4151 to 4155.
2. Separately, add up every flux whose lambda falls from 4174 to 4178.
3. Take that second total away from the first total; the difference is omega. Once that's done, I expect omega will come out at 1.0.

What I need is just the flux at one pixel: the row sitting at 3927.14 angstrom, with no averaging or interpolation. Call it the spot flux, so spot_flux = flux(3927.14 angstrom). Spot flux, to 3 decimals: 7.993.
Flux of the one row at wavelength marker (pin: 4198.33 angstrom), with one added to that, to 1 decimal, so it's 13.2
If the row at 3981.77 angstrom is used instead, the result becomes 11.6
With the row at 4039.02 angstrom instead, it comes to 14.1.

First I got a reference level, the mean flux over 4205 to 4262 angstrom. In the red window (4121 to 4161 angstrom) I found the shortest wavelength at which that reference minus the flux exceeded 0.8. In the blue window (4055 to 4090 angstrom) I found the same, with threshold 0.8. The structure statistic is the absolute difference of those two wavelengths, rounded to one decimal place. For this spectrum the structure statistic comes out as 67.8 angstrom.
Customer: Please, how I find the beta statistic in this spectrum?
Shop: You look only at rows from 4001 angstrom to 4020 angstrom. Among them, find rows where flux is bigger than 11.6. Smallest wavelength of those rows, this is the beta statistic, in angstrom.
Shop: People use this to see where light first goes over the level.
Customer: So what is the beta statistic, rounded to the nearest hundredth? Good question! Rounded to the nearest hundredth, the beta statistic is 4001.99 angstrom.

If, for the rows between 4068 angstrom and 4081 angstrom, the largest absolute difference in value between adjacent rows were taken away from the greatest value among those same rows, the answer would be 12.2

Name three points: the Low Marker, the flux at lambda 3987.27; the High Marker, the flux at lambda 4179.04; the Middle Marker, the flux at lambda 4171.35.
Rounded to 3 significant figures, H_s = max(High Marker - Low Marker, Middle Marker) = 13.2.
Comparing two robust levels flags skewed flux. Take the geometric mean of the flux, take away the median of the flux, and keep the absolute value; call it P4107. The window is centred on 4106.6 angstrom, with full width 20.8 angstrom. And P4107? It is 0.41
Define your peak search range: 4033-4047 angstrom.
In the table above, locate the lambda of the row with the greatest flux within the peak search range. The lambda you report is 4040.88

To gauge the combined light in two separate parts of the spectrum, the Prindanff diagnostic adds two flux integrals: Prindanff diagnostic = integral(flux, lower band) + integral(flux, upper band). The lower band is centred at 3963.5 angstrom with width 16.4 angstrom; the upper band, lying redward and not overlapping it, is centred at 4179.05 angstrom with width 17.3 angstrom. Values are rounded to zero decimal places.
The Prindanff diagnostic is 323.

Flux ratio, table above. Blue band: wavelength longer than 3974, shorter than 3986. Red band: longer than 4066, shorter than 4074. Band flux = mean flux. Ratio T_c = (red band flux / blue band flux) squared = 1.52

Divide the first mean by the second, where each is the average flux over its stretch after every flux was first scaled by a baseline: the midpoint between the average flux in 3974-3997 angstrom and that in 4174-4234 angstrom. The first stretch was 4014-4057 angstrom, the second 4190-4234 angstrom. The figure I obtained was 1.0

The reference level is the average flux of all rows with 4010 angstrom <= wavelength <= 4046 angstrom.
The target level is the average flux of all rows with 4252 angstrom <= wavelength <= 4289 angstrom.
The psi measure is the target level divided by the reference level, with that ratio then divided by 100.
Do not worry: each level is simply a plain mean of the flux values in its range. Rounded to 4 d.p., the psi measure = 0.0100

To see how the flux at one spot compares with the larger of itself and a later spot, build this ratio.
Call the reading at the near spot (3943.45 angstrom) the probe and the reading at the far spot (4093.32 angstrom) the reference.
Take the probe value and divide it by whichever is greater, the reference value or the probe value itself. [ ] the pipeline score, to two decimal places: 0.76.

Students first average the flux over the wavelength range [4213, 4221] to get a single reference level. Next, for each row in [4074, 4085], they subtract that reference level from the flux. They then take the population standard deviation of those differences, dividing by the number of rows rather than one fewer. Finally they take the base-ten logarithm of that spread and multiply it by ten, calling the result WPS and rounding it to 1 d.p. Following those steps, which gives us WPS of -4.8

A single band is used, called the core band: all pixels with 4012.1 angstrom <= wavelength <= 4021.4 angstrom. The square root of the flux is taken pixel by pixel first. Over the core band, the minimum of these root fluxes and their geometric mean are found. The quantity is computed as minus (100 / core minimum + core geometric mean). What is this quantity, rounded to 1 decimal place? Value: -31.1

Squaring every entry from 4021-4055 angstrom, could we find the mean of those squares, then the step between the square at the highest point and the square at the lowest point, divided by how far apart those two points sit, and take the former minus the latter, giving 165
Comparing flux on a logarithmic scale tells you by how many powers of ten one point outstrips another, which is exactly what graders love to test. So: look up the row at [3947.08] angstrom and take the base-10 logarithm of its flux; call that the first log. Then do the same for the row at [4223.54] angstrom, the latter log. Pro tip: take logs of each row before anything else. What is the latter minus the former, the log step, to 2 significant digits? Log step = 0.12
